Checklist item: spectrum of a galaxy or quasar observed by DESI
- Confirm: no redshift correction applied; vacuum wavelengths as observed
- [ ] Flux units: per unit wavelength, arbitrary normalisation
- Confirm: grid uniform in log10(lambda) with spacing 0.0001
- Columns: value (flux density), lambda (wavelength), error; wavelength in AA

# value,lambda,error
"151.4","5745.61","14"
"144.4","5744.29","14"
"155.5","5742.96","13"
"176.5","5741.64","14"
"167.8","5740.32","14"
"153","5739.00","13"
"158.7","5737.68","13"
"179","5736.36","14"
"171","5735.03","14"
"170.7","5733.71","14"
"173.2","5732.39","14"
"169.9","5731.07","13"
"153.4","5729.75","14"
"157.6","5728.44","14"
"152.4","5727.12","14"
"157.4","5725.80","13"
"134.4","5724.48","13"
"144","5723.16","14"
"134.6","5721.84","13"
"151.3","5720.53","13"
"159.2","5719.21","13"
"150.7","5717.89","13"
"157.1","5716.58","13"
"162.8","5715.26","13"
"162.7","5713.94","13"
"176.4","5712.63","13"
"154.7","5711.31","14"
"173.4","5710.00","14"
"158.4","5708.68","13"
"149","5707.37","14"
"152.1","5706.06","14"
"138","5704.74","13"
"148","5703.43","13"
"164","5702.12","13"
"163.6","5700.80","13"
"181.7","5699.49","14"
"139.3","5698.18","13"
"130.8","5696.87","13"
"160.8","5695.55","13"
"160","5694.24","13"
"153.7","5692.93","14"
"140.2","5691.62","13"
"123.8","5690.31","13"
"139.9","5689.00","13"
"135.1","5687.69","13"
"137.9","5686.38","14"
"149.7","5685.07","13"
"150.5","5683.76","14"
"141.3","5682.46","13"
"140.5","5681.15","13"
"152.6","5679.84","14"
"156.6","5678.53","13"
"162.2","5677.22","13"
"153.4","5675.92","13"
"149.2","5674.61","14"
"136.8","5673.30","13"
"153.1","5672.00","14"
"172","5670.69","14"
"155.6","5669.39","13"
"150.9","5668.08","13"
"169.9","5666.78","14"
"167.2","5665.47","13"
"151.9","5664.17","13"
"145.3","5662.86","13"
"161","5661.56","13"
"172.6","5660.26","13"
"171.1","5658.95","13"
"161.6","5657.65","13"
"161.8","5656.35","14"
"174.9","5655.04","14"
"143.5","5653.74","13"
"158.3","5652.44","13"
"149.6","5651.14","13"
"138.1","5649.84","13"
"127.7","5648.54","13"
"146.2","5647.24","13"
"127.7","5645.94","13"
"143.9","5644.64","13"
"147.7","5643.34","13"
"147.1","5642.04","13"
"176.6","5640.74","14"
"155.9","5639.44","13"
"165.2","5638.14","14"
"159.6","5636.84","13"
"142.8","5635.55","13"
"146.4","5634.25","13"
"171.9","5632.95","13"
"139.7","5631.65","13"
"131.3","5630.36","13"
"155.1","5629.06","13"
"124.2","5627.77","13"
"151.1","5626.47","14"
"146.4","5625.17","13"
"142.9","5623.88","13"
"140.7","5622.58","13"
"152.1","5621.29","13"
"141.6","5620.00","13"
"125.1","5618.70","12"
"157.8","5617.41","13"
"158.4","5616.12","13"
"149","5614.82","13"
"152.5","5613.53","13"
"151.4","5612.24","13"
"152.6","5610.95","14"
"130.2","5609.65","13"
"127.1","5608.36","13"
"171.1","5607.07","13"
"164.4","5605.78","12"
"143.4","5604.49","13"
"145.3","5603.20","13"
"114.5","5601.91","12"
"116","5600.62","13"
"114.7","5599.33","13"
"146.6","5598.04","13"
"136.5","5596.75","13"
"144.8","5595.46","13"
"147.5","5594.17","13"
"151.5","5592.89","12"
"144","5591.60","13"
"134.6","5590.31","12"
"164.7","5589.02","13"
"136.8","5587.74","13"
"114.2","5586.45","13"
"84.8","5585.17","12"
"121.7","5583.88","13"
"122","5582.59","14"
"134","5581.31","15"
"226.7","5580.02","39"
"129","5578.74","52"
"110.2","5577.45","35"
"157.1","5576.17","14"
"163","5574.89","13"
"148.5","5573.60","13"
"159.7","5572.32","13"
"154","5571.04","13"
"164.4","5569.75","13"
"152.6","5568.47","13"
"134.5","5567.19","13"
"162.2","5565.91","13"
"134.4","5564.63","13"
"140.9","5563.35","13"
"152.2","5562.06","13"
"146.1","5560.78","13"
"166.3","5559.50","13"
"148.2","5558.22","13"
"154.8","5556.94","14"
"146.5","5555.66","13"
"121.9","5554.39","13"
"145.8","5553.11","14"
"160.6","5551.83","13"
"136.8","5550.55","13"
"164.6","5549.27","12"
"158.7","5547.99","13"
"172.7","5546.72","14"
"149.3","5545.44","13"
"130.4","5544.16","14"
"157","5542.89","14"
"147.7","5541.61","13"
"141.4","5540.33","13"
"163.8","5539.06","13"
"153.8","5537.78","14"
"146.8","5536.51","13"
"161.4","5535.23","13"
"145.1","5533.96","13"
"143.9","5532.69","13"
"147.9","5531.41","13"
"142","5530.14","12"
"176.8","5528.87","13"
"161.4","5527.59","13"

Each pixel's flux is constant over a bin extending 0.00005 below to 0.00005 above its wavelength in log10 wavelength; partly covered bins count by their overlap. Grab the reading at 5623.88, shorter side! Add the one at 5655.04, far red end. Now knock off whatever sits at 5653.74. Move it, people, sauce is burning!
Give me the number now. 174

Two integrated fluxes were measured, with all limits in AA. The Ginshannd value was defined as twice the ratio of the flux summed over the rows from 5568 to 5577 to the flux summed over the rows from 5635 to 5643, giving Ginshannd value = 2.3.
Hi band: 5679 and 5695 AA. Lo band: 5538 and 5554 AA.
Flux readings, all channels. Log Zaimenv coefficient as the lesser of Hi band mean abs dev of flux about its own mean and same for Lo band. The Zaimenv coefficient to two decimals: 7.94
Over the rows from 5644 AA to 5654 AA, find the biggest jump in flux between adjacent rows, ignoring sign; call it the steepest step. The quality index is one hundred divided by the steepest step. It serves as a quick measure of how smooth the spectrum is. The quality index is 5.41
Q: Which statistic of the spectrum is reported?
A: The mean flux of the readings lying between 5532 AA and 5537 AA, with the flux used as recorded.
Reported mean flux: 149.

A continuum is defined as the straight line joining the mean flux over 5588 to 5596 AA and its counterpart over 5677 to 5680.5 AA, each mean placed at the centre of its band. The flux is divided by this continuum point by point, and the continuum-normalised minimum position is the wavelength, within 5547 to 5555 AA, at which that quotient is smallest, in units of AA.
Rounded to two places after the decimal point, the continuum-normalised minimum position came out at 5554.39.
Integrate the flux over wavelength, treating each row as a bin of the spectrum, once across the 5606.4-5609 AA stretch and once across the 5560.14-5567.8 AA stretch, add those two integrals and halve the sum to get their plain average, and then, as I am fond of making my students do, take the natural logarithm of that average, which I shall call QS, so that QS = 6.62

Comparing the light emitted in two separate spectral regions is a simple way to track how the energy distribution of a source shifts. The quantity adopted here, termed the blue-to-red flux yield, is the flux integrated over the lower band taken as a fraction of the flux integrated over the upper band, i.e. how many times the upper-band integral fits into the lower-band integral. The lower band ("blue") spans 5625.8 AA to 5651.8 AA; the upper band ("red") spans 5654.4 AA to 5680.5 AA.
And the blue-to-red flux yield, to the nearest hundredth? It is 0.92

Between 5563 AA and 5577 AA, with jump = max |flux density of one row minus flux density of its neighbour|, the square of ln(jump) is 11.1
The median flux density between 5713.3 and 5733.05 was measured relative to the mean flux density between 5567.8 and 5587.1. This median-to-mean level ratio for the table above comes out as 1.10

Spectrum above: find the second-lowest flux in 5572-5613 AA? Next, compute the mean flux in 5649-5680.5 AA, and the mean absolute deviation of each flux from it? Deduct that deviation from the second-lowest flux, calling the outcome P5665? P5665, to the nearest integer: 101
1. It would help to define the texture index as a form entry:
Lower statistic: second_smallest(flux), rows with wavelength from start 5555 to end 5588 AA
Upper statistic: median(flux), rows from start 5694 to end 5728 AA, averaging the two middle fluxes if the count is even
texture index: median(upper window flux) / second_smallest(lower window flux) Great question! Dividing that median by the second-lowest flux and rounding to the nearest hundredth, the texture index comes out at 1.41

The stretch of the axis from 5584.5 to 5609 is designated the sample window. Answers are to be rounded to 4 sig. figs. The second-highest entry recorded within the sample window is 164.7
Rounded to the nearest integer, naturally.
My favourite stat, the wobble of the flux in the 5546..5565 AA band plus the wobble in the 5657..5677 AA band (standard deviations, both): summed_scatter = 24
